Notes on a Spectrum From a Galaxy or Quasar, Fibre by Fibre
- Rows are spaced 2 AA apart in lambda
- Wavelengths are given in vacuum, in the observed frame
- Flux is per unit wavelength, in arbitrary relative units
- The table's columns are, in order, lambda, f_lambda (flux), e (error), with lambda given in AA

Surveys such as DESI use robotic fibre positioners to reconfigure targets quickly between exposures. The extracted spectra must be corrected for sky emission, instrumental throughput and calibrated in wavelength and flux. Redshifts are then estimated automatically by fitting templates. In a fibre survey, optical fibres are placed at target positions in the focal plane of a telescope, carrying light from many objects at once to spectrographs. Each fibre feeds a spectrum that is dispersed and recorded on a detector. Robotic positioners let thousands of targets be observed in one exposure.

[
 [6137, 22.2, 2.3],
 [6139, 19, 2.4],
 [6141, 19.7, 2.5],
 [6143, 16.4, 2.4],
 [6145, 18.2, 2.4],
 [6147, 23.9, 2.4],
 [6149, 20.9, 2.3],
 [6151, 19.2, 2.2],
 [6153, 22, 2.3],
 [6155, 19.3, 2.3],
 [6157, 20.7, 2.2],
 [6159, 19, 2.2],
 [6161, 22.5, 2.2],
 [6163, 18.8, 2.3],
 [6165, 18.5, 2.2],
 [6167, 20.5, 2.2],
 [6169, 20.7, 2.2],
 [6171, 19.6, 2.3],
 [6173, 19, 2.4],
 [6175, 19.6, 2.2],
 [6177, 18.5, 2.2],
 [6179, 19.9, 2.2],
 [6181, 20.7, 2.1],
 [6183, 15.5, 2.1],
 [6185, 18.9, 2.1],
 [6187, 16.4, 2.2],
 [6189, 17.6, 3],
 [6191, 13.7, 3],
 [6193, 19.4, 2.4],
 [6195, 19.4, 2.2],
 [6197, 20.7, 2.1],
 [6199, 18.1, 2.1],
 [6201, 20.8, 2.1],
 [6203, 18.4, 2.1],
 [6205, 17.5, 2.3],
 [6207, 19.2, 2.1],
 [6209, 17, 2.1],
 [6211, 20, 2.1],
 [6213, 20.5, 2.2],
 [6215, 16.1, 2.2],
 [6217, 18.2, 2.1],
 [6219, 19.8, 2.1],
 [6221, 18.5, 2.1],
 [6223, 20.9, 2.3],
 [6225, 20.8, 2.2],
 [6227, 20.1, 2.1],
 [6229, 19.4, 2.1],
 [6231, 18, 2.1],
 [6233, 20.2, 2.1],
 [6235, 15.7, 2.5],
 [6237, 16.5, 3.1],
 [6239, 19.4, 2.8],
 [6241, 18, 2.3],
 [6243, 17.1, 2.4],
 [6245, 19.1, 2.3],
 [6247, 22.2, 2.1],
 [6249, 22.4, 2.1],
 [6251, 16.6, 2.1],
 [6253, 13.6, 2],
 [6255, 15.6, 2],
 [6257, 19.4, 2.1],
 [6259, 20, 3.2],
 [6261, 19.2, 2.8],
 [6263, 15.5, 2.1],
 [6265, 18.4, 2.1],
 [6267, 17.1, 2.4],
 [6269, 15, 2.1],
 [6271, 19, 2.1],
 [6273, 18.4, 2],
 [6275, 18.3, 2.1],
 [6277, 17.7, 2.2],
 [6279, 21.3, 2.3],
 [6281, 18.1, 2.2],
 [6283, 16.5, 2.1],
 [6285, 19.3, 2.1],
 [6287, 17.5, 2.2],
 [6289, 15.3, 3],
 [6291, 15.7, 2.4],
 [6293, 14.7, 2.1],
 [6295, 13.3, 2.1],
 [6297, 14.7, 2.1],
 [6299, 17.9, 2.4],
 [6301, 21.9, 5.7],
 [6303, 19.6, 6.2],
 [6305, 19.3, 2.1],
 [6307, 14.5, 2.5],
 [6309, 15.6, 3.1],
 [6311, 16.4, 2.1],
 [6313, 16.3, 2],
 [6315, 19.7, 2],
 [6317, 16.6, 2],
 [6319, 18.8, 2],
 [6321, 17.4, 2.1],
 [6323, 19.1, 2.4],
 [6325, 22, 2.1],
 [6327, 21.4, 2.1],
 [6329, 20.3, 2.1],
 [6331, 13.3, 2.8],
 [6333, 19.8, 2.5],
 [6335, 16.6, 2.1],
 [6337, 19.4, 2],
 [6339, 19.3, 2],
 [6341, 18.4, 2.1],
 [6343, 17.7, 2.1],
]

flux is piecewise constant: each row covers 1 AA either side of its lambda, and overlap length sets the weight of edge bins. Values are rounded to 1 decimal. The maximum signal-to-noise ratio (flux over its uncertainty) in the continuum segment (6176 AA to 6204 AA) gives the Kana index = 9.9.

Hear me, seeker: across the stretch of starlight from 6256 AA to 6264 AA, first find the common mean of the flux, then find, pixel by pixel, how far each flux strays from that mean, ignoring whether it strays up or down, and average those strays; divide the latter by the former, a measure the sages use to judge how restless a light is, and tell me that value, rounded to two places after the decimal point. 0.08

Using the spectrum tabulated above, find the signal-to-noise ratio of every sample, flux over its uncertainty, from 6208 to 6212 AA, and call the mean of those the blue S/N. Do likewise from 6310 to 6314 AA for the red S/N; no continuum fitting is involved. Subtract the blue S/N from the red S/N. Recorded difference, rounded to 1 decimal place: -0.8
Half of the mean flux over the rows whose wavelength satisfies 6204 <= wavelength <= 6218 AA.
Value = 9.2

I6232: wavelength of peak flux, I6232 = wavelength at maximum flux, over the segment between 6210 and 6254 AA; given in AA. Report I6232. 6249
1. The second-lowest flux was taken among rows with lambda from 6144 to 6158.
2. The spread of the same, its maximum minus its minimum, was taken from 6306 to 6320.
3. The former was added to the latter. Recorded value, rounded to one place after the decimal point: 24.4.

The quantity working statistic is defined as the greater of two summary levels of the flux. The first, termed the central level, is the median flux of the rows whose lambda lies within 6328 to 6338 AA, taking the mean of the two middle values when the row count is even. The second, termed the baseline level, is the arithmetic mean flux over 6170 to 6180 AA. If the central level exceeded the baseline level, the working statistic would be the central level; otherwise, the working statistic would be 19.4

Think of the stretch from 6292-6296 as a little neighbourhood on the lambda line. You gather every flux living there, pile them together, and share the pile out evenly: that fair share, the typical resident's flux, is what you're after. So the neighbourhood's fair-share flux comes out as 14.0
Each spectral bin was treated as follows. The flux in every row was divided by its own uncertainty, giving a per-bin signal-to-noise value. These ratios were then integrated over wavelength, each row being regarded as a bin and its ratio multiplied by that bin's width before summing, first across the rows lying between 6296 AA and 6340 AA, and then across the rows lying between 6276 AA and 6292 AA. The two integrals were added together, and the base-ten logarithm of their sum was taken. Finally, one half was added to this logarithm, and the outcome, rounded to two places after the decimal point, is 3.17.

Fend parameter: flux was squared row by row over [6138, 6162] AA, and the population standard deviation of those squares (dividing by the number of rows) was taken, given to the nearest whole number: 80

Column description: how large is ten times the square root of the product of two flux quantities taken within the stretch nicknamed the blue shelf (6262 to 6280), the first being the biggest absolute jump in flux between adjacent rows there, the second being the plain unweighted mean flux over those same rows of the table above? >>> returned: 85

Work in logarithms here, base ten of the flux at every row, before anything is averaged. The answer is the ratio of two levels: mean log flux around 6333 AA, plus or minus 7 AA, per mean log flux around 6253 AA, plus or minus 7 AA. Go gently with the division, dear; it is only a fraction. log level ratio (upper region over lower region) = 1.00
